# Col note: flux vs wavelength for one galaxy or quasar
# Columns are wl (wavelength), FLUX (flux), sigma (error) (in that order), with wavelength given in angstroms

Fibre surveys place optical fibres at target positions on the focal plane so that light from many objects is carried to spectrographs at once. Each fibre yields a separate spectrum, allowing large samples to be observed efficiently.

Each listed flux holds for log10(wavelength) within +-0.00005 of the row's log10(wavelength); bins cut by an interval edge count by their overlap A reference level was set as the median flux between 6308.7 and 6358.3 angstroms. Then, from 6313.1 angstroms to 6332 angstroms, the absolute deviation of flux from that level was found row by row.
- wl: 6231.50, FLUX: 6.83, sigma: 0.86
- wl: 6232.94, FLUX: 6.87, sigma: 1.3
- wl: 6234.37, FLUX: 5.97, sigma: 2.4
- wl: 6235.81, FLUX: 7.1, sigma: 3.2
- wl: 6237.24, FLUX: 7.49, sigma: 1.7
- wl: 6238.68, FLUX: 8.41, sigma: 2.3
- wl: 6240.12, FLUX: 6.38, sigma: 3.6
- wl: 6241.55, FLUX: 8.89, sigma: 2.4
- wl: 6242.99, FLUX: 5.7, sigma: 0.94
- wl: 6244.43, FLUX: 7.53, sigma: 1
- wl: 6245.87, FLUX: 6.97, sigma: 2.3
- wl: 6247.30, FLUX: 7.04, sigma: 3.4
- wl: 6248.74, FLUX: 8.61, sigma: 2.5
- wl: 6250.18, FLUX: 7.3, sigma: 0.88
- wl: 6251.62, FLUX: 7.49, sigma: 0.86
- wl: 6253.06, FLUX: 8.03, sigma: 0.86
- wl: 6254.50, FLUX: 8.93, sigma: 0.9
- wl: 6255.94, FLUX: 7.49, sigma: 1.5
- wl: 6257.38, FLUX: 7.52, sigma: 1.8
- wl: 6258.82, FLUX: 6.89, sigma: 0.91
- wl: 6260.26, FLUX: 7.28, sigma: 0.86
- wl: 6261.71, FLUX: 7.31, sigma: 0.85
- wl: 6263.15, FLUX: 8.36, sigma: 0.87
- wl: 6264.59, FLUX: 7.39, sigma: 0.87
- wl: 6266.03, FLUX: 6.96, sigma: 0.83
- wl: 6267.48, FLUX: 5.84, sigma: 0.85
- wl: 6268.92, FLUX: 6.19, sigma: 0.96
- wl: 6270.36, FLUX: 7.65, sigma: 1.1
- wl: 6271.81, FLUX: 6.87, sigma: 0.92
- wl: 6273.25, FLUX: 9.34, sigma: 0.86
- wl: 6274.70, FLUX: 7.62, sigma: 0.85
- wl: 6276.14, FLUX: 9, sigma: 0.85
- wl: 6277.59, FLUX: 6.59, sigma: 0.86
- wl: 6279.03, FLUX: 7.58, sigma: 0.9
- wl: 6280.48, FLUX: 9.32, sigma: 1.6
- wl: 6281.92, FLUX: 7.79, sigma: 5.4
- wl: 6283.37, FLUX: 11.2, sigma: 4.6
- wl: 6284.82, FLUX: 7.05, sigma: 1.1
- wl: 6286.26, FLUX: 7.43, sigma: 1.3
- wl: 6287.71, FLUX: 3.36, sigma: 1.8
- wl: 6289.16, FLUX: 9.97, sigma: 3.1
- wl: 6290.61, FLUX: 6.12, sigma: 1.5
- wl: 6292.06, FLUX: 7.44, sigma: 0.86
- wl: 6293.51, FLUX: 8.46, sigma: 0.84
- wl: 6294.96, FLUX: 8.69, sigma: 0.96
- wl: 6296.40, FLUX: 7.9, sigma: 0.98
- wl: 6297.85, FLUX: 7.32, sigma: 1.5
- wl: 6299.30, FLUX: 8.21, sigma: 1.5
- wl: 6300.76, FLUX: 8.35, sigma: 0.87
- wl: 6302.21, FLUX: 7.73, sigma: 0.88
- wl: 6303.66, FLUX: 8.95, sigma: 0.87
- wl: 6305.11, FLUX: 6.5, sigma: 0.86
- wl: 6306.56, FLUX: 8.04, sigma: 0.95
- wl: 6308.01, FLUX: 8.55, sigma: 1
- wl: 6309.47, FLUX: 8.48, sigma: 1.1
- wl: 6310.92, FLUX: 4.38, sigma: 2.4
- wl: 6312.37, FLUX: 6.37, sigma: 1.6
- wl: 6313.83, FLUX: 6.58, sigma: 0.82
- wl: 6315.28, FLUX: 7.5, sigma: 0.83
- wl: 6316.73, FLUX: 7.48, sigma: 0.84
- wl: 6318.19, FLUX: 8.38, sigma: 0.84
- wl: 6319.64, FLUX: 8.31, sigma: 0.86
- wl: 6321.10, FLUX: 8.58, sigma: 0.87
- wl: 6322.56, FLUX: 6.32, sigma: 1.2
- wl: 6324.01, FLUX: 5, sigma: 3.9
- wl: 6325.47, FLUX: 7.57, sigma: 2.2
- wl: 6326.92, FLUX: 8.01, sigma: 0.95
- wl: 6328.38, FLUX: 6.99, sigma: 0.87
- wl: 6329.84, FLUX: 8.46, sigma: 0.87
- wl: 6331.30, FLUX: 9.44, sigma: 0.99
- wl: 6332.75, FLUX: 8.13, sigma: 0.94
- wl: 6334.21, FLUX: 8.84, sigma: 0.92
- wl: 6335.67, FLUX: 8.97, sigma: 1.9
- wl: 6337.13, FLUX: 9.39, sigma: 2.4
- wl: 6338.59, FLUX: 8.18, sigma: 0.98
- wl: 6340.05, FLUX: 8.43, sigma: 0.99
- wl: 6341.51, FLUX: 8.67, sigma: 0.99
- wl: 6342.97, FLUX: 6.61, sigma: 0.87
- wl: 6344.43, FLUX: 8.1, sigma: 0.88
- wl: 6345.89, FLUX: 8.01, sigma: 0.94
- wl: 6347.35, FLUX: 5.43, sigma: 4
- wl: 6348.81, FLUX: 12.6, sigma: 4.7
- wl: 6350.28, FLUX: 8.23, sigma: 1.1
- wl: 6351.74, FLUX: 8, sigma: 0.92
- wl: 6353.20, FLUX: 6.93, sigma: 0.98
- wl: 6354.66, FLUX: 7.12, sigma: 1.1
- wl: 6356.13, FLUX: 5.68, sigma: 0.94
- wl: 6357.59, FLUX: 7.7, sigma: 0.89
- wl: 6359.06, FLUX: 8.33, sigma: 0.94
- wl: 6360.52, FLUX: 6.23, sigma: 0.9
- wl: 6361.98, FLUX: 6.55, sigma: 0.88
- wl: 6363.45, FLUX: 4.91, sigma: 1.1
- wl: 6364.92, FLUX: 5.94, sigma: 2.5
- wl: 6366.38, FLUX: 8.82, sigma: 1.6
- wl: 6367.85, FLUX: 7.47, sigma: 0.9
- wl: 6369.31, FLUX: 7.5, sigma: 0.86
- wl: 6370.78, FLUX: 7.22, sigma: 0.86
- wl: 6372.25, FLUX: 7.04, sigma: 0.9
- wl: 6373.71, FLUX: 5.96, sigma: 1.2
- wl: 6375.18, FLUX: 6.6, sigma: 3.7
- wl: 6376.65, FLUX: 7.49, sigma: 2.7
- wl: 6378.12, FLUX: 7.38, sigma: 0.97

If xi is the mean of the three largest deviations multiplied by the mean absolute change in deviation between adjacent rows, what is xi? 1.61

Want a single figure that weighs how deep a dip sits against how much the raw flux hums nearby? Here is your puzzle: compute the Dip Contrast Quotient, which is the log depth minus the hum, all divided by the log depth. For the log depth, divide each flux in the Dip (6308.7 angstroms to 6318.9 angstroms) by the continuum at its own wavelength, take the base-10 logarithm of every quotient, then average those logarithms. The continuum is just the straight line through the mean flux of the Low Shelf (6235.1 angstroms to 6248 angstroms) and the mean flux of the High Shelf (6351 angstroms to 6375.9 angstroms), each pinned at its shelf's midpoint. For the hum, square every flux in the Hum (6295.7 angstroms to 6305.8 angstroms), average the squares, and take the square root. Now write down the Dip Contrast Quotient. 649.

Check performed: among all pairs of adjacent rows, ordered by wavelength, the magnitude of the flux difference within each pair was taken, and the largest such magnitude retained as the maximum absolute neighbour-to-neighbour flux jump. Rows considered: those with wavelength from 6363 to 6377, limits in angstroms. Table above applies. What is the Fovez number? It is 2.9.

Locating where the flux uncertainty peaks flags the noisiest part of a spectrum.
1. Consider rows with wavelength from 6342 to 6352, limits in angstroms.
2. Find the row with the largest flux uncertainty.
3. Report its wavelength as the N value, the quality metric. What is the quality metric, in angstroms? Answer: 6348.81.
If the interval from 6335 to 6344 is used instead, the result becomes 6337.13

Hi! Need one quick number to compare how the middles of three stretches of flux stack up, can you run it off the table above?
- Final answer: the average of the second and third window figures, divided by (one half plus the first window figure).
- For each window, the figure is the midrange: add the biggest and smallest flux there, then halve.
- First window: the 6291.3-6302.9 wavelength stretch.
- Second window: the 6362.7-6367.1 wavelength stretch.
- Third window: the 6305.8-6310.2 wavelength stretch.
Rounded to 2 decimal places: 0.89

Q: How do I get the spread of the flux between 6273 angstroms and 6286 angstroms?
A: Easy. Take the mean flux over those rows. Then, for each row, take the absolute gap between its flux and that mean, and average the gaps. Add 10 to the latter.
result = 11.2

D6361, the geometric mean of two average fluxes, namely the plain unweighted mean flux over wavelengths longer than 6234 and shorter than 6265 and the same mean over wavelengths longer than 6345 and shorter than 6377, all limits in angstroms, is 7.4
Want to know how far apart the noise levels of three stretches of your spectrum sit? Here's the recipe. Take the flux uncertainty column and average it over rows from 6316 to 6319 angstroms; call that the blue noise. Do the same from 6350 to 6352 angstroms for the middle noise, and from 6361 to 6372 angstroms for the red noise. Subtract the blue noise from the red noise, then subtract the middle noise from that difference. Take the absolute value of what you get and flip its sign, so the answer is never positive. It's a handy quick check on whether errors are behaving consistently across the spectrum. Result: -0.6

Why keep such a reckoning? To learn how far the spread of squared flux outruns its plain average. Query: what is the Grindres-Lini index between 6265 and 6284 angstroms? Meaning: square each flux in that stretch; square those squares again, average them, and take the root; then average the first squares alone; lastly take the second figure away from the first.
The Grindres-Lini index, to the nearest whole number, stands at 5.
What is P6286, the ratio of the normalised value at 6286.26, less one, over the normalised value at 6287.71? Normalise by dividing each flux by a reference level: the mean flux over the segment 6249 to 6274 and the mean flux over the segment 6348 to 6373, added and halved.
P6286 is 0.0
